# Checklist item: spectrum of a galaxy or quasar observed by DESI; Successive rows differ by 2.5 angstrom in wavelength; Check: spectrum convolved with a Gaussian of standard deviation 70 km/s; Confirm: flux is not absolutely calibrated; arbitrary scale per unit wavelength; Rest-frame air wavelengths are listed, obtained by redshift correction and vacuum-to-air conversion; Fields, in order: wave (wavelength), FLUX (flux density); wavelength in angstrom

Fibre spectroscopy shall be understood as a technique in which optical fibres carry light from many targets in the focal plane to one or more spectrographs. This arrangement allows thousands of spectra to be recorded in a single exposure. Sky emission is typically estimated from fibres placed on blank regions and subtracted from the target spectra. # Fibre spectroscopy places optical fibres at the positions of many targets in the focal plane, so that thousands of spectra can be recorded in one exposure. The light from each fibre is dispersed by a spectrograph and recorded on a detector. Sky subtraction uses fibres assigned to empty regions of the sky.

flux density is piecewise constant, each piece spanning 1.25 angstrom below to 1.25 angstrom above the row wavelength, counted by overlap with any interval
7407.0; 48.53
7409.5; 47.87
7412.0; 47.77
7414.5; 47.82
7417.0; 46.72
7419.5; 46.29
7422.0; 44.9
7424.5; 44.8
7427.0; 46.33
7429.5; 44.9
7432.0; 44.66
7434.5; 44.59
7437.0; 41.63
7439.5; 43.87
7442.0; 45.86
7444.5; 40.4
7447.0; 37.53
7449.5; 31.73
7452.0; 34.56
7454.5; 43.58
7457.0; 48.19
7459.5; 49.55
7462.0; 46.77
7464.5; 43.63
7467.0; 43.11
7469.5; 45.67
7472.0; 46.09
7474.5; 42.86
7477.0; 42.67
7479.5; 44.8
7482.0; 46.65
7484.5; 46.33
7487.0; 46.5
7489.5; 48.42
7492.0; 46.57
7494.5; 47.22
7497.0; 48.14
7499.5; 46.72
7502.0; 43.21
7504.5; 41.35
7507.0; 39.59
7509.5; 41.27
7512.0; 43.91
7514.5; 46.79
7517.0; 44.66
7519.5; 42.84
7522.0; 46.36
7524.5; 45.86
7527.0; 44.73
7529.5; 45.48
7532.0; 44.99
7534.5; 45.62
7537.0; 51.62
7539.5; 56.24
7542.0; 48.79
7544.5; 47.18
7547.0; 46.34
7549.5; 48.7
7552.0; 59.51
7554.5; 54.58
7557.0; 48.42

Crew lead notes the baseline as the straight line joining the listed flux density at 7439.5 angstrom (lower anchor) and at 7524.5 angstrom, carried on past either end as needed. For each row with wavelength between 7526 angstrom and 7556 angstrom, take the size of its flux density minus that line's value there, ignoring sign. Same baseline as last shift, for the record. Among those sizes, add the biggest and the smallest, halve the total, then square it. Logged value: 43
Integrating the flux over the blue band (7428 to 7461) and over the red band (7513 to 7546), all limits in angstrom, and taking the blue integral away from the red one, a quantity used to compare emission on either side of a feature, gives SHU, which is 150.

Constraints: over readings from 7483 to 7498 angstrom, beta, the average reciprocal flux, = 0.0212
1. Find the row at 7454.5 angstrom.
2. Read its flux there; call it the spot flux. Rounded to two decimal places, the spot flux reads 43.58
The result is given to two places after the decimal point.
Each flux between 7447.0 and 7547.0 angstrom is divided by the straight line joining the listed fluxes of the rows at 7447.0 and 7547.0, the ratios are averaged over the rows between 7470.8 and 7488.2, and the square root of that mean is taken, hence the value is 1.06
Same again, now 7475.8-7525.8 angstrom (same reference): 1.03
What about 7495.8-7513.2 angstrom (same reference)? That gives 1.01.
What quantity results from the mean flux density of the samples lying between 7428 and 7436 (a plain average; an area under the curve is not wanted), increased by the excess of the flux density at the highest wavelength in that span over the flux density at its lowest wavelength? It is 44.4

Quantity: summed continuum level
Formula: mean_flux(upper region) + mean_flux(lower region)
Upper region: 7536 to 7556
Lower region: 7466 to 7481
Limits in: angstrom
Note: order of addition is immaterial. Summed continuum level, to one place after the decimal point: 95.8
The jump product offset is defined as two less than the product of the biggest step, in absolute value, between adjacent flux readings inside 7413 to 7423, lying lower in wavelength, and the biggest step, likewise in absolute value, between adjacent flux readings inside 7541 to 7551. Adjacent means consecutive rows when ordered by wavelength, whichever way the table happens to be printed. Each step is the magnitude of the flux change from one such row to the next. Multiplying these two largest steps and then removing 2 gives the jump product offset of 1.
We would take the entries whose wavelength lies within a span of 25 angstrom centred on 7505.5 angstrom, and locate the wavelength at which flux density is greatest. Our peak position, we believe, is 7497.0 angstrom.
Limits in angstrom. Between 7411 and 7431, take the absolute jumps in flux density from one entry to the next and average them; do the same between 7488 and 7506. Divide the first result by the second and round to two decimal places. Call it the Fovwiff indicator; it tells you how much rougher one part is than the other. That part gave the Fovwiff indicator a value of 0.51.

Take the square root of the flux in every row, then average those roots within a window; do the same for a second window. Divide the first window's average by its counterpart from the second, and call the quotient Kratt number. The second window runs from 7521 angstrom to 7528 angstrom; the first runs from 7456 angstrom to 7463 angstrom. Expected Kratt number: 1.03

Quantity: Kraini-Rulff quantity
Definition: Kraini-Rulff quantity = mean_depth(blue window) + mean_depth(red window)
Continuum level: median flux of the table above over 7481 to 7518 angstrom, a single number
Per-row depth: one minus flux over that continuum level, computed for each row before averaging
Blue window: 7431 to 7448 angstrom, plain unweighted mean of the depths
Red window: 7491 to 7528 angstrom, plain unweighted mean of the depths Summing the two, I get 0.12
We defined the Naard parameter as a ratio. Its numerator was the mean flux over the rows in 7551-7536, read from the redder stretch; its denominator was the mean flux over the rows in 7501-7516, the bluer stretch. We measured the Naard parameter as 1.17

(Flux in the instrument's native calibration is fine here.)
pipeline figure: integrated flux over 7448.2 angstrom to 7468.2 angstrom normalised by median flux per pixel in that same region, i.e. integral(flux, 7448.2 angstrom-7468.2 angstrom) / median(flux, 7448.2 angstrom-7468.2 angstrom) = 19.6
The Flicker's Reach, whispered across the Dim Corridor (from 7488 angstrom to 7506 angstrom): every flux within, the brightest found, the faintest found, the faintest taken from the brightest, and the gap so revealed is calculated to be 7.1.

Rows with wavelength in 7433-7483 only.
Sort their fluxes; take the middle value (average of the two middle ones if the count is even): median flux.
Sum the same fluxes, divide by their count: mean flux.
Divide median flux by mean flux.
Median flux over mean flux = 1.01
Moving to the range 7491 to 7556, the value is 0.99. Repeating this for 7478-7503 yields 1.00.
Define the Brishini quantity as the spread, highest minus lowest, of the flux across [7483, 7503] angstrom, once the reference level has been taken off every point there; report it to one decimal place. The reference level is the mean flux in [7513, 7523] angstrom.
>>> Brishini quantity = 5.2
